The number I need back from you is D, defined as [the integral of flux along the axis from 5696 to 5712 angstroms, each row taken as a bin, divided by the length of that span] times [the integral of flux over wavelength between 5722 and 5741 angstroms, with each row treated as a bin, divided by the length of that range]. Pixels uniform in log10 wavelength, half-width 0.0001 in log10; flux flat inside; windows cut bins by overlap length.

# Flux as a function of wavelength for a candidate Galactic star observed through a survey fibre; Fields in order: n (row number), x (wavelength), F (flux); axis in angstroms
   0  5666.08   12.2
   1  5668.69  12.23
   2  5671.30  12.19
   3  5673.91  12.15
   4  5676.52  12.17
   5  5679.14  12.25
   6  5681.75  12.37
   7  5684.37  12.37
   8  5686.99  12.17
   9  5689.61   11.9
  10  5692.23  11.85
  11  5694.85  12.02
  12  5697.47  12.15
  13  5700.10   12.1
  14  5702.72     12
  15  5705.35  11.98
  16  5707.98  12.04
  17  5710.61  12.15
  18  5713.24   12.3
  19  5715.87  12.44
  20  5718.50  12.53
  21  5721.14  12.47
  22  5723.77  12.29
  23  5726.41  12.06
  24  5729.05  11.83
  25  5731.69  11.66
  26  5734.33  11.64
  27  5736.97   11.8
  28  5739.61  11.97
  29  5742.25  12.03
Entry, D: 144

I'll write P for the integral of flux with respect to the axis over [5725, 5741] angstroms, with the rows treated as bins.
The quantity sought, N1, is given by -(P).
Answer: -189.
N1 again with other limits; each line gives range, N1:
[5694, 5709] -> -181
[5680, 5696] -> -194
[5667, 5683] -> -196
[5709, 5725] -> -198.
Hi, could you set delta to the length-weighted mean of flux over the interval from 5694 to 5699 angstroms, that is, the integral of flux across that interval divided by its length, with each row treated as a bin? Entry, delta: 12.1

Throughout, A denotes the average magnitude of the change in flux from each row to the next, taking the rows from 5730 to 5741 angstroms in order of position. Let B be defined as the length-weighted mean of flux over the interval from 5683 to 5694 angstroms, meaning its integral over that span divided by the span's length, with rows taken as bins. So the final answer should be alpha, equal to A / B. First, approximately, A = 0.12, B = 12.1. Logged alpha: 0.010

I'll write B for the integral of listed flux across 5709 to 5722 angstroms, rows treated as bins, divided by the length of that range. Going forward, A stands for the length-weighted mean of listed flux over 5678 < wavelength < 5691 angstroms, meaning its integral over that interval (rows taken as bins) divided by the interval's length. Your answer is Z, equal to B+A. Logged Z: 24.6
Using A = 12.21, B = 12.4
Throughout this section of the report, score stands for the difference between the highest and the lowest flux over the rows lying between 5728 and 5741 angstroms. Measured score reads 0.33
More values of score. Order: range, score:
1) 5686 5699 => 0.32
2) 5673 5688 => 0.22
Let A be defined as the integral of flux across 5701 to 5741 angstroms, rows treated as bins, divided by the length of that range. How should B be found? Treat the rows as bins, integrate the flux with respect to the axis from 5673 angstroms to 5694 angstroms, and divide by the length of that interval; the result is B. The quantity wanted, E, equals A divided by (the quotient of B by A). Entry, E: 12.0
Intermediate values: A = 12.1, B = 12.15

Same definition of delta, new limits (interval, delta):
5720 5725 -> 12.4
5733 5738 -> 11.7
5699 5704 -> 12.1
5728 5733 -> 11.7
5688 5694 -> 11.9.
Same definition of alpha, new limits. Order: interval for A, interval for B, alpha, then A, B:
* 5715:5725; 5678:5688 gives 0.009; 0.11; 12.3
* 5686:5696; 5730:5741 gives 0.014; 0.16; 11.8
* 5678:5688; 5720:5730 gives 0.009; 0.11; 12.2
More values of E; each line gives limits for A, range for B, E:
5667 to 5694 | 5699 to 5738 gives 12.2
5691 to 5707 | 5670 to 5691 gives 11.8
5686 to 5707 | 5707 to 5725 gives 11.7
